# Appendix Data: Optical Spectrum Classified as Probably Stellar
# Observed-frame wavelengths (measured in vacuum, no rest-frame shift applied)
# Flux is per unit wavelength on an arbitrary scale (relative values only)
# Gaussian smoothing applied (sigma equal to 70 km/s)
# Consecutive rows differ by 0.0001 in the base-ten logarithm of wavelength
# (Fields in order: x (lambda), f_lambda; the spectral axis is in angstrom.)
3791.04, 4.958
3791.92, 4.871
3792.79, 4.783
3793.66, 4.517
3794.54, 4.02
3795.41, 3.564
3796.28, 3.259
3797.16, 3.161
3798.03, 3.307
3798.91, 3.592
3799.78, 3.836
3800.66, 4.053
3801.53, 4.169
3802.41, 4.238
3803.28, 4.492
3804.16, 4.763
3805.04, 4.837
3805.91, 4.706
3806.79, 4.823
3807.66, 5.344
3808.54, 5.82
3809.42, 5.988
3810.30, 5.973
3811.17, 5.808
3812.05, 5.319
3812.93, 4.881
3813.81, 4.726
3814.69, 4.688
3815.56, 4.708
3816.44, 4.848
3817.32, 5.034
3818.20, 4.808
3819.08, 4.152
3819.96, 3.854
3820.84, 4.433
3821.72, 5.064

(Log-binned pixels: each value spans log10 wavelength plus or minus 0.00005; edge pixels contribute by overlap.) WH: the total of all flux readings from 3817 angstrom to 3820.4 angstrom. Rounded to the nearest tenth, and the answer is 17.8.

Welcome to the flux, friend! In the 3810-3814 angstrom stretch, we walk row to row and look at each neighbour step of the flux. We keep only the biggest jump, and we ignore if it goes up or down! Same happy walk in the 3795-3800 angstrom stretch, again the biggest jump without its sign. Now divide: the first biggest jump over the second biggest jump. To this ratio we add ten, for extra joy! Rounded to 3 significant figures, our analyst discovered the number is 11.6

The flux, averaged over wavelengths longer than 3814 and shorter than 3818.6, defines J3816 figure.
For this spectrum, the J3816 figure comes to 4.8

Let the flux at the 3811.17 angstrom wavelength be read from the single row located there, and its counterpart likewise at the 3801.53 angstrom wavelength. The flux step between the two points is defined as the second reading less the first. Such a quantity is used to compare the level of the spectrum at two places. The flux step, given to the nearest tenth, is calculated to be -1.6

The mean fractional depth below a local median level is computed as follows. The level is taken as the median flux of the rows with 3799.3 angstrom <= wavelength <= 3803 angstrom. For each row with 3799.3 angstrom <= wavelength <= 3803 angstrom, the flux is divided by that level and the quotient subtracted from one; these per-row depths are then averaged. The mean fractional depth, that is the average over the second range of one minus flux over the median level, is 0.0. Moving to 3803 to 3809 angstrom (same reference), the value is -0.2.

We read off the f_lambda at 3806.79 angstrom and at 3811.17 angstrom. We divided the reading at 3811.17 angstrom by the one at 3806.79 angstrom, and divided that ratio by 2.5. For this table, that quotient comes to 0.48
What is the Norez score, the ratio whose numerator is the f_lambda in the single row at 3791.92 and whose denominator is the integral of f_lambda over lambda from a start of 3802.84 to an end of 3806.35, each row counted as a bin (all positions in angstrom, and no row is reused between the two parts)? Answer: 0.30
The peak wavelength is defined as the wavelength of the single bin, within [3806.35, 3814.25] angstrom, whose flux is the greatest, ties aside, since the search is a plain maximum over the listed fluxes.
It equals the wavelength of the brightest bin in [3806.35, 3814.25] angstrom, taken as 3809.42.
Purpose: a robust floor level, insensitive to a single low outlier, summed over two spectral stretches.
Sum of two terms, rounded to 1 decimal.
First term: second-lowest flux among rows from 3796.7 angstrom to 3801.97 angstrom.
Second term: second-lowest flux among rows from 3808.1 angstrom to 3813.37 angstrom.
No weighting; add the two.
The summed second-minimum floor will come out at 8.6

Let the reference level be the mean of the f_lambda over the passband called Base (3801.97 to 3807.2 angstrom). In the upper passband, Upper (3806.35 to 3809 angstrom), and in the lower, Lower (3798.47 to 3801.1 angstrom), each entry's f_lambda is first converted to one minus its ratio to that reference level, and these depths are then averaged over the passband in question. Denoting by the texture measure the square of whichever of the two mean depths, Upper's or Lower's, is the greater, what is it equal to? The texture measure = 0.031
